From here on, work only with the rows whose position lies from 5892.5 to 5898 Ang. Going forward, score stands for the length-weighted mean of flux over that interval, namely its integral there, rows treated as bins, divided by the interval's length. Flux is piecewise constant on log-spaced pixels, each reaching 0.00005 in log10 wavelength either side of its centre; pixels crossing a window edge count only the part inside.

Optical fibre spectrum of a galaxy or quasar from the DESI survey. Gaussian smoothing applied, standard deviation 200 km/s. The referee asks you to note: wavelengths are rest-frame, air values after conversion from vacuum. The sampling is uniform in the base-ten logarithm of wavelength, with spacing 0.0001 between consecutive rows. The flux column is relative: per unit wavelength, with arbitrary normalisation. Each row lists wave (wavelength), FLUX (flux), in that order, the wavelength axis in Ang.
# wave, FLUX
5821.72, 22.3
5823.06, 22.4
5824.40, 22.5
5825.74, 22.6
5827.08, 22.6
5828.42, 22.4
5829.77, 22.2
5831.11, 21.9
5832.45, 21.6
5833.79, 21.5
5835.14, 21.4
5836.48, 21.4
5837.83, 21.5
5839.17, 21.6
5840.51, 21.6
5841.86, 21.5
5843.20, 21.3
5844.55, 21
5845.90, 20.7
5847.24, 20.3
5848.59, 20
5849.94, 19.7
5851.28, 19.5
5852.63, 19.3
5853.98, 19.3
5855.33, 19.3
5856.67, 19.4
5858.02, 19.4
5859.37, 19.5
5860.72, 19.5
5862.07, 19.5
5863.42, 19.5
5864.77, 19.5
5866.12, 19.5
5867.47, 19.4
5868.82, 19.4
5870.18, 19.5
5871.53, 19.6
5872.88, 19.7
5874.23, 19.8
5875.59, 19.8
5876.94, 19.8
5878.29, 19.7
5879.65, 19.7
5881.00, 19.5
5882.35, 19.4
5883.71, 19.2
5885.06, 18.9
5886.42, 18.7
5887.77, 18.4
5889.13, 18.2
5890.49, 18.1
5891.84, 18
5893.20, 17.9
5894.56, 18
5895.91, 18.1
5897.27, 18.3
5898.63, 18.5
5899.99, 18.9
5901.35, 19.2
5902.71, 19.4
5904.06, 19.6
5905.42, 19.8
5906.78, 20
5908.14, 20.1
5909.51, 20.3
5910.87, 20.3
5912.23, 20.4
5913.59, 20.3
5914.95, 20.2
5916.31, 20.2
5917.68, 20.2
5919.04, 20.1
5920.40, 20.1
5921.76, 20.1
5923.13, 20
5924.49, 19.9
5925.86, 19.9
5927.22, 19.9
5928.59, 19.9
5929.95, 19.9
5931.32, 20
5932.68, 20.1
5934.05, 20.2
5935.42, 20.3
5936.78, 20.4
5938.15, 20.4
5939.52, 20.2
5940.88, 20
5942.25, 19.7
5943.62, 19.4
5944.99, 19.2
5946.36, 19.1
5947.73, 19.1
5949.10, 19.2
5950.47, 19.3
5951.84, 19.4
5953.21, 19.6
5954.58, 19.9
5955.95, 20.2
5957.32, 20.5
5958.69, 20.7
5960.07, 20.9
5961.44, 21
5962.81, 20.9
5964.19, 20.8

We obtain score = 18.1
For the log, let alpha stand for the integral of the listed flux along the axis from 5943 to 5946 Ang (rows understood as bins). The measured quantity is 58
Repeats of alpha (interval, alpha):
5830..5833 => 66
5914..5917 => 61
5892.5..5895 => 45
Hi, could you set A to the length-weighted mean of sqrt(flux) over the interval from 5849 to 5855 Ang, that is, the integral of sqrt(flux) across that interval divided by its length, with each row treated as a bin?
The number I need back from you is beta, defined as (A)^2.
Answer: 19.4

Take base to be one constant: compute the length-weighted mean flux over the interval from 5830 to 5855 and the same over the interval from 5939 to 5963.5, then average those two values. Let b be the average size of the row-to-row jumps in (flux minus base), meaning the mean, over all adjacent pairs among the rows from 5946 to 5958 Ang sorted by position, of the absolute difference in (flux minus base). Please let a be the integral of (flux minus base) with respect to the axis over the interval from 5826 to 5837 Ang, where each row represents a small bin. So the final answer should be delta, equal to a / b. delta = 96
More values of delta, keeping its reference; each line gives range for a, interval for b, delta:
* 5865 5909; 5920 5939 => -1011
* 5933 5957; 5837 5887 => -127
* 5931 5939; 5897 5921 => -7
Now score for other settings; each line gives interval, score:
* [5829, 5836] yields 21.7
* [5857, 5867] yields 19.5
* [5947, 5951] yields 19.2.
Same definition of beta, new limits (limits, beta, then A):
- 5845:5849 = 20.4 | 4.51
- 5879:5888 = 19.2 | 4.38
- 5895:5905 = 18.9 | 4.35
